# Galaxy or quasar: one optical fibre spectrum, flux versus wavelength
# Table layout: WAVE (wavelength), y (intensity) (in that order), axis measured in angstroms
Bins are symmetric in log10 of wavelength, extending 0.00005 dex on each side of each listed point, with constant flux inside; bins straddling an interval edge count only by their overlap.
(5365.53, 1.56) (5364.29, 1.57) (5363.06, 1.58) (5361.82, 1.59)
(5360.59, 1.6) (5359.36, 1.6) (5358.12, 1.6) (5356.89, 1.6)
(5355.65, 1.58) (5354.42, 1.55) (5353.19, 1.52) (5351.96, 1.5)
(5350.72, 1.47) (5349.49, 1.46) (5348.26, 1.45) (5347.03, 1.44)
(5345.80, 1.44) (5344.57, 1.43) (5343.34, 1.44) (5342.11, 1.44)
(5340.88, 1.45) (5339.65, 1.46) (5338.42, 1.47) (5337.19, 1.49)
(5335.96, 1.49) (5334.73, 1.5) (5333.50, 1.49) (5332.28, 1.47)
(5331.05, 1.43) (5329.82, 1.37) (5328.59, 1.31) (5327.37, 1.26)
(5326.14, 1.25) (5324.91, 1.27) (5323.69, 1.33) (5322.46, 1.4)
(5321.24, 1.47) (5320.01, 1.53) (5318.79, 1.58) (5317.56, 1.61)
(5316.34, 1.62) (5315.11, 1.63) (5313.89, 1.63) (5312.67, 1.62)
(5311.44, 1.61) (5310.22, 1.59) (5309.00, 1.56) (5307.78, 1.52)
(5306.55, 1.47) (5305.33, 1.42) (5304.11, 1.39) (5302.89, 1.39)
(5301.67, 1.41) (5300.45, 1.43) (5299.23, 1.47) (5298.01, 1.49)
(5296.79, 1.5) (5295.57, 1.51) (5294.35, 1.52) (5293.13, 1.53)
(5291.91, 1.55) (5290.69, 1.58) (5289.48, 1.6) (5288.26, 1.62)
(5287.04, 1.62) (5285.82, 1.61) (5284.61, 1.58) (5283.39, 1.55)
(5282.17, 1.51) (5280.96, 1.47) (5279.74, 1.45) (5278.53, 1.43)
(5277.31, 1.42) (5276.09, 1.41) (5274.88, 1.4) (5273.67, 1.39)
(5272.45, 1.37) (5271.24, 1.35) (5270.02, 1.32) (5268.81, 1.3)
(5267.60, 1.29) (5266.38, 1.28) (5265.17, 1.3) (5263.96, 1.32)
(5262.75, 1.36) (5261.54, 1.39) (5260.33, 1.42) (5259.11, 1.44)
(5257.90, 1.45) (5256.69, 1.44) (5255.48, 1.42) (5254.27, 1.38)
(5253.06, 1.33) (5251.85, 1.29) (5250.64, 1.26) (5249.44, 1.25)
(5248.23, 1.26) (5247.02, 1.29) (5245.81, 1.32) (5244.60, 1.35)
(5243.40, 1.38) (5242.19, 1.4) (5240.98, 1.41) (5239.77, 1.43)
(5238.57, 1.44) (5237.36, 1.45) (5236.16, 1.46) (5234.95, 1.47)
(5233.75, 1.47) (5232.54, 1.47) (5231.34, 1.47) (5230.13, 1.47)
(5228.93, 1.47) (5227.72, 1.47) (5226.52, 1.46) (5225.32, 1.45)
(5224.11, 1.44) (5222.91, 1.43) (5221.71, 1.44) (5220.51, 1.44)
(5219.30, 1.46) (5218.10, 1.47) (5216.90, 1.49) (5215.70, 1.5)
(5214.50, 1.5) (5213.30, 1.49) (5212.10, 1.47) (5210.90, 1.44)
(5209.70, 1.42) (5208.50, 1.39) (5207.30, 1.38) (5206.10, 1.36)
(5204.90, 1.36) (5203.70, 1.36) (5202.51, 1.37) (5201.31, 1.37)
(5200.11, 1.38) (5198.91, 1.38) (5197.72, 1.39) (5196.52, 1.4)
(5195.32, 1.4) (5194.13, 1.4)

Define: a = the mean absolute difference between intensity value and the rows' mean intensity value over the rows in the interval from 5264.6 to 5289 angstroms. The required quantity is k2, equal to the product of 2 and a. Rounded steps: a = 0.094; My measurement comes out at 0.19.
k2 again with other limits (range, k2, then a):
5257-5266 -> 0.10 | 0.048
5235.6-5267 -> 0.12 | 0.060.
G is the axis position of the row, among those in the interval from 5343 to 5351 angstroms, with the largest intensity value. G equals 5350.72 angstroms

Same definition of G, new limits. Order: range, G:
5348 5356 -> 5355.65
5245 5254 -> 5253.06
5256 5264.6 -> 5257.90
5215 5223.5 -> 5215.70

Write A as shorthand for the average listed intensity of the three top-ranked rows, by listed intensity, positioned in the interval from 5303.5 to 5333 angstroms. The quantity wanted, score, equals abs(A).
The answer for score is 1.627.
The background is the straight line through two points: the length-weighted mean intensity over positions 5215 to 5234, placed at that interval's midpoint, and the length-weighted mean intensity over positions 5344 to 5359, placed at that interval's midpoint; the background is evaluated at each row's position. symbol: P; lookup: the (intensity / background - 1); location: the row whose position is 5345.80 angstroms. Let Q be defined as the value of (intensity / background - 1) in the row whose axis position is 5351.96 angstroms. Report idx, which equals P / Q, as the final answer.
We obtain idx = 12.1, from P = -0.042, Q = -0.003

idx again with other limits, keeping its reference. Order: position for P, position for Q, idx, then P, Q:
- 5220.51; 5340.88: 0.4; -0.014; -0.034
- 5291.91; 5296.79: 4.9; 0.044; 0.009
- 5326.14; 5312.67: -1.9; -0.165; 0.086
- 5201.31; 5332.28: 3.0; -0.058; -0.019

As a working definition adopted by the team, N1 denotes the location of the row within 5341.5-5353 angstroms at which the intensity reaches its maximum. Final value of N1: 5351.96 angstroms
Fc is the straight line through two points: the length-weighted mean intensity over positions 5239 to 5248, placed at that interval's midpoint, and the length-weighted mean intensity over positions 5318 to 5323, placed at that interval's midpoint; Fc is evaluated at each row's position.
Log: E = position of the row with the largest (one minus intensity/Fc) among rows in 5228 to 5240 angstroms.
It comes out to 5239.77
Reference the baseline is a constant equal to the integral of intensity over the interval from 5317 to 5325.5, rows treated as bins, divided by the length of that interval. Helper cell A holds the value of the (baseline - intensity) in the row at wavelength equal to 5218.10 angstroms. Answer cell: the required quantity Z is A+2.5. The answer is 2.49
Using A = -0.01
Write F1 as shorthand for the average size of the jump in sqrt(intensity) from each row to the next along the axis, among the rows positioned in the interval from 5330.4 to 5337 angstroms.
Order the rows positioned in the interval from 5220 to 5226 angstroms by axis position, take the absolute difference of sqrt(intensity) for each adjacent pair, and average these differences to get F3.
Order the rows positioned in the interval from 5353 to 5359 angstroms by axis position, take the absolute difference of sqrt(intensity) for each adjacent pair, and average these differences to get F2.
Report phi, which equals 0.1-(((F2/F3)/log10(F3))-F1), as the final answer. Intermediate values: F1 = 0.008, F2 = 0.0080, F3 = 0.0031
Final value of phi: 1.13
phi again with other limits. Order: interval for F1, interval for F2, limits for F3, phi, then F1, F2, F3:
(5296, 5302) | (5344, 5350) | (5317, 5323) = 0.20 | 0.009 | 0.0031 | 0.0214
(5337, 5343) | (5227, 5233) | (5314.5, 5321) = 0.11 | 0.005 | 0.0000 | 0.0099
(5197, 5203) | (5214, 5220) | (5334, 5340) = 0.52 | 0.002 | 0.0041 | 0.0041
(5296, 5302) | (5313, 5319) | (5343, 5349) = 0.74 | 0.009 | 0.0049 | 0.0031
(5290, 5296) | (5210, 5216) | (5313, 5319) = 0.65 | 0.007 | 0.0062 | 0.0049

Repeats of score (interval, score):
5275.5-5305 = 1.617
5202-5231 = 1.497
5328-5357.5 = 1.577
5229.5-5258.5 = 1.470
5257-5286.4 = 1.580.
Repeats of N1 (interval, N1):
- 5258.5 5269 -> 5259.11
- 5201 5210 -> 5209.70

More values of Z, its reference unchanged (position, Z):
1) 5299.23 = 2.49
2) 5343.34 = 2.52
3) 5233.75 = 2.49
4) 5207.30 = 2.58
